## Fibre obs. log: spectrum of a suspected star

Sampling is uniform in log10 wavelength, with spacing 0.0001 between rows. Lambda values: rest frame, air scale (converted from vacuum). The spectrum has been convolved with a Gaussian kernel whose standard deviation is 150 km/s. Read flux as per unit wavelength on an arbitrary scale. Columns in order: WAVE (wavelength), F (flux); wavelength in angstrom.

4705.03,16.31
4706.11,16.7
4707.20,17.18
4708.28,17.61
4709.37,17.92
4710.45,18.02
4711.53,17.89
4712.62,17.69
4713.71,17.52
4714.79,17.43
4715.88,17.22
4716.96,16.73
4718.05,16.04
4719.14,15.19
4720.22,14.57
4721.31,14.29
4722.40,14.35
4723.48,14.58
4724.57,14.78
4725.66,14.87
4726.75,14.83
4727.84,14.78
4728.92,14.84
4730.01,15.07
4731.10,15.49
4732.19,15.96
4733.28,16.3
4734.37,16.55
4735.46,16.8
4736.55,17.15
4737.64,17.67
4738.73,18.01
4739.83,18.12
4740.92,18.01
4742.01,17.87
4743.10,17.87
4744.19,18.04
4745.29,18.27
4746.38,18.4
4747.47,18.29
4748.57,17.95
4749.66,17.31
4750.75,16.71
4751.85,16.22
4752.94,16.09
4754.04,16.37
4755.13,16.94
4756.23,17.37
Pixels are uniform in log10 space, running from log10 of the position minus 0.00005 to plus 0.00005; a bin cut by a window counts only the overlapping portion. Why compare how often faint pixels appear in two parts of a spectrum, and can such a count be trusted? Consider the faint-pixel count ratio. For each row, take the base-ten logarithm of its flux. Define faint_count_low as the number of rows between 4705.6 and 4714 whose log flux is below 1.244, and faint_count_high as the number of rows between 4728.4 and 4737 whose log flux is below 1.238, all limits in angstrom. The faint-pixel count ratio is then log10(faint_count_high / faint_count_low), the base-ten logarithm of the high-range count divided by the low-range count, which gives 0.43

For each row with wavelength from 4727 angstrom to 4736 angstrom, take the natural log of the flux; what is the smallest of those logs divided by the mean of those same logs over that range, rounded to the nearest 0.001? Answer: 0.978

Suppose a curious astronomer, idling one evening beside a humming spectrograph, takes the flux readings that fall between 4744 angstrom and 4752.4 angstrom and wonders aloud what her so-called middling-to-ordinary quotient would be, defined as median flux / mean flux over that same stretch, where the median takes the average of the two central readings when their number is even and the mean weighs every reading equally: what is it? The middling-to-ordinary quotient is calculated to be 1.02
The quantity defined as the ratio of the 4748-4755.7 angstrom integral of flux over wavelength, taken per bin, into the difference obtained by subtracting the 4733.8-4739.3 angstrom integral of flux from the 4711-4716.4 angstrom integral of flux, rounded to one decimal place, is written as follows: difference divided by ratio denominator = 0.0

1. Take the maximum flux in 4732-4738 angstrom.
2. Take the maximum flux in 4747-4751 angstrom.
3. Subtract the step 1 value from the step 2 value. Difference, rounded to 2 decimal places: 0.62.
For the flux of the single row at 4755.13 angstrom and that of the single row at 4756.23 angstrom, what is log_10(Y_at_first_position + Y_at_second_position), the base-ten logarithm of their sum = 1.535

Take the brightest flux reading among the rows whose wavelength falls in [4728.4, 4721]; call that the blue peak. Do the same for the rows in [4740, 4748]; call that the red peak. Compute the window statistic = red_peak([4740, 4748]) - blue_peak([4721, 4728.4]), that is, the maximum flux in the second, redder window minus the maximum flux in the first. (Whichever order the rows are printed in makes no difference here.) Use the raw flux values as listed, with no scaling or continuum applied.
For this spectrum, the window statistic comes 3.5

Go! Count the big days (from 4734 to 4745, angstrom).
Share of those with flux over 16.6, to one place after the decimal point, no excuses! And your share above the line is 0.9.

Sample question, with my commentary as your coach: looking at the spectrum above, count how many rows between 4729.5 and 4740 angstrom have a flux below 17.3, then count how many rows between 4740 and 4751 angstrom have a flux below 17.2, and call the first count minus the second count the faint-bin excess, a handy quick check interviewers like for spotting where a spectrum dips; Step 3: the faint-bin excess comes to 6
